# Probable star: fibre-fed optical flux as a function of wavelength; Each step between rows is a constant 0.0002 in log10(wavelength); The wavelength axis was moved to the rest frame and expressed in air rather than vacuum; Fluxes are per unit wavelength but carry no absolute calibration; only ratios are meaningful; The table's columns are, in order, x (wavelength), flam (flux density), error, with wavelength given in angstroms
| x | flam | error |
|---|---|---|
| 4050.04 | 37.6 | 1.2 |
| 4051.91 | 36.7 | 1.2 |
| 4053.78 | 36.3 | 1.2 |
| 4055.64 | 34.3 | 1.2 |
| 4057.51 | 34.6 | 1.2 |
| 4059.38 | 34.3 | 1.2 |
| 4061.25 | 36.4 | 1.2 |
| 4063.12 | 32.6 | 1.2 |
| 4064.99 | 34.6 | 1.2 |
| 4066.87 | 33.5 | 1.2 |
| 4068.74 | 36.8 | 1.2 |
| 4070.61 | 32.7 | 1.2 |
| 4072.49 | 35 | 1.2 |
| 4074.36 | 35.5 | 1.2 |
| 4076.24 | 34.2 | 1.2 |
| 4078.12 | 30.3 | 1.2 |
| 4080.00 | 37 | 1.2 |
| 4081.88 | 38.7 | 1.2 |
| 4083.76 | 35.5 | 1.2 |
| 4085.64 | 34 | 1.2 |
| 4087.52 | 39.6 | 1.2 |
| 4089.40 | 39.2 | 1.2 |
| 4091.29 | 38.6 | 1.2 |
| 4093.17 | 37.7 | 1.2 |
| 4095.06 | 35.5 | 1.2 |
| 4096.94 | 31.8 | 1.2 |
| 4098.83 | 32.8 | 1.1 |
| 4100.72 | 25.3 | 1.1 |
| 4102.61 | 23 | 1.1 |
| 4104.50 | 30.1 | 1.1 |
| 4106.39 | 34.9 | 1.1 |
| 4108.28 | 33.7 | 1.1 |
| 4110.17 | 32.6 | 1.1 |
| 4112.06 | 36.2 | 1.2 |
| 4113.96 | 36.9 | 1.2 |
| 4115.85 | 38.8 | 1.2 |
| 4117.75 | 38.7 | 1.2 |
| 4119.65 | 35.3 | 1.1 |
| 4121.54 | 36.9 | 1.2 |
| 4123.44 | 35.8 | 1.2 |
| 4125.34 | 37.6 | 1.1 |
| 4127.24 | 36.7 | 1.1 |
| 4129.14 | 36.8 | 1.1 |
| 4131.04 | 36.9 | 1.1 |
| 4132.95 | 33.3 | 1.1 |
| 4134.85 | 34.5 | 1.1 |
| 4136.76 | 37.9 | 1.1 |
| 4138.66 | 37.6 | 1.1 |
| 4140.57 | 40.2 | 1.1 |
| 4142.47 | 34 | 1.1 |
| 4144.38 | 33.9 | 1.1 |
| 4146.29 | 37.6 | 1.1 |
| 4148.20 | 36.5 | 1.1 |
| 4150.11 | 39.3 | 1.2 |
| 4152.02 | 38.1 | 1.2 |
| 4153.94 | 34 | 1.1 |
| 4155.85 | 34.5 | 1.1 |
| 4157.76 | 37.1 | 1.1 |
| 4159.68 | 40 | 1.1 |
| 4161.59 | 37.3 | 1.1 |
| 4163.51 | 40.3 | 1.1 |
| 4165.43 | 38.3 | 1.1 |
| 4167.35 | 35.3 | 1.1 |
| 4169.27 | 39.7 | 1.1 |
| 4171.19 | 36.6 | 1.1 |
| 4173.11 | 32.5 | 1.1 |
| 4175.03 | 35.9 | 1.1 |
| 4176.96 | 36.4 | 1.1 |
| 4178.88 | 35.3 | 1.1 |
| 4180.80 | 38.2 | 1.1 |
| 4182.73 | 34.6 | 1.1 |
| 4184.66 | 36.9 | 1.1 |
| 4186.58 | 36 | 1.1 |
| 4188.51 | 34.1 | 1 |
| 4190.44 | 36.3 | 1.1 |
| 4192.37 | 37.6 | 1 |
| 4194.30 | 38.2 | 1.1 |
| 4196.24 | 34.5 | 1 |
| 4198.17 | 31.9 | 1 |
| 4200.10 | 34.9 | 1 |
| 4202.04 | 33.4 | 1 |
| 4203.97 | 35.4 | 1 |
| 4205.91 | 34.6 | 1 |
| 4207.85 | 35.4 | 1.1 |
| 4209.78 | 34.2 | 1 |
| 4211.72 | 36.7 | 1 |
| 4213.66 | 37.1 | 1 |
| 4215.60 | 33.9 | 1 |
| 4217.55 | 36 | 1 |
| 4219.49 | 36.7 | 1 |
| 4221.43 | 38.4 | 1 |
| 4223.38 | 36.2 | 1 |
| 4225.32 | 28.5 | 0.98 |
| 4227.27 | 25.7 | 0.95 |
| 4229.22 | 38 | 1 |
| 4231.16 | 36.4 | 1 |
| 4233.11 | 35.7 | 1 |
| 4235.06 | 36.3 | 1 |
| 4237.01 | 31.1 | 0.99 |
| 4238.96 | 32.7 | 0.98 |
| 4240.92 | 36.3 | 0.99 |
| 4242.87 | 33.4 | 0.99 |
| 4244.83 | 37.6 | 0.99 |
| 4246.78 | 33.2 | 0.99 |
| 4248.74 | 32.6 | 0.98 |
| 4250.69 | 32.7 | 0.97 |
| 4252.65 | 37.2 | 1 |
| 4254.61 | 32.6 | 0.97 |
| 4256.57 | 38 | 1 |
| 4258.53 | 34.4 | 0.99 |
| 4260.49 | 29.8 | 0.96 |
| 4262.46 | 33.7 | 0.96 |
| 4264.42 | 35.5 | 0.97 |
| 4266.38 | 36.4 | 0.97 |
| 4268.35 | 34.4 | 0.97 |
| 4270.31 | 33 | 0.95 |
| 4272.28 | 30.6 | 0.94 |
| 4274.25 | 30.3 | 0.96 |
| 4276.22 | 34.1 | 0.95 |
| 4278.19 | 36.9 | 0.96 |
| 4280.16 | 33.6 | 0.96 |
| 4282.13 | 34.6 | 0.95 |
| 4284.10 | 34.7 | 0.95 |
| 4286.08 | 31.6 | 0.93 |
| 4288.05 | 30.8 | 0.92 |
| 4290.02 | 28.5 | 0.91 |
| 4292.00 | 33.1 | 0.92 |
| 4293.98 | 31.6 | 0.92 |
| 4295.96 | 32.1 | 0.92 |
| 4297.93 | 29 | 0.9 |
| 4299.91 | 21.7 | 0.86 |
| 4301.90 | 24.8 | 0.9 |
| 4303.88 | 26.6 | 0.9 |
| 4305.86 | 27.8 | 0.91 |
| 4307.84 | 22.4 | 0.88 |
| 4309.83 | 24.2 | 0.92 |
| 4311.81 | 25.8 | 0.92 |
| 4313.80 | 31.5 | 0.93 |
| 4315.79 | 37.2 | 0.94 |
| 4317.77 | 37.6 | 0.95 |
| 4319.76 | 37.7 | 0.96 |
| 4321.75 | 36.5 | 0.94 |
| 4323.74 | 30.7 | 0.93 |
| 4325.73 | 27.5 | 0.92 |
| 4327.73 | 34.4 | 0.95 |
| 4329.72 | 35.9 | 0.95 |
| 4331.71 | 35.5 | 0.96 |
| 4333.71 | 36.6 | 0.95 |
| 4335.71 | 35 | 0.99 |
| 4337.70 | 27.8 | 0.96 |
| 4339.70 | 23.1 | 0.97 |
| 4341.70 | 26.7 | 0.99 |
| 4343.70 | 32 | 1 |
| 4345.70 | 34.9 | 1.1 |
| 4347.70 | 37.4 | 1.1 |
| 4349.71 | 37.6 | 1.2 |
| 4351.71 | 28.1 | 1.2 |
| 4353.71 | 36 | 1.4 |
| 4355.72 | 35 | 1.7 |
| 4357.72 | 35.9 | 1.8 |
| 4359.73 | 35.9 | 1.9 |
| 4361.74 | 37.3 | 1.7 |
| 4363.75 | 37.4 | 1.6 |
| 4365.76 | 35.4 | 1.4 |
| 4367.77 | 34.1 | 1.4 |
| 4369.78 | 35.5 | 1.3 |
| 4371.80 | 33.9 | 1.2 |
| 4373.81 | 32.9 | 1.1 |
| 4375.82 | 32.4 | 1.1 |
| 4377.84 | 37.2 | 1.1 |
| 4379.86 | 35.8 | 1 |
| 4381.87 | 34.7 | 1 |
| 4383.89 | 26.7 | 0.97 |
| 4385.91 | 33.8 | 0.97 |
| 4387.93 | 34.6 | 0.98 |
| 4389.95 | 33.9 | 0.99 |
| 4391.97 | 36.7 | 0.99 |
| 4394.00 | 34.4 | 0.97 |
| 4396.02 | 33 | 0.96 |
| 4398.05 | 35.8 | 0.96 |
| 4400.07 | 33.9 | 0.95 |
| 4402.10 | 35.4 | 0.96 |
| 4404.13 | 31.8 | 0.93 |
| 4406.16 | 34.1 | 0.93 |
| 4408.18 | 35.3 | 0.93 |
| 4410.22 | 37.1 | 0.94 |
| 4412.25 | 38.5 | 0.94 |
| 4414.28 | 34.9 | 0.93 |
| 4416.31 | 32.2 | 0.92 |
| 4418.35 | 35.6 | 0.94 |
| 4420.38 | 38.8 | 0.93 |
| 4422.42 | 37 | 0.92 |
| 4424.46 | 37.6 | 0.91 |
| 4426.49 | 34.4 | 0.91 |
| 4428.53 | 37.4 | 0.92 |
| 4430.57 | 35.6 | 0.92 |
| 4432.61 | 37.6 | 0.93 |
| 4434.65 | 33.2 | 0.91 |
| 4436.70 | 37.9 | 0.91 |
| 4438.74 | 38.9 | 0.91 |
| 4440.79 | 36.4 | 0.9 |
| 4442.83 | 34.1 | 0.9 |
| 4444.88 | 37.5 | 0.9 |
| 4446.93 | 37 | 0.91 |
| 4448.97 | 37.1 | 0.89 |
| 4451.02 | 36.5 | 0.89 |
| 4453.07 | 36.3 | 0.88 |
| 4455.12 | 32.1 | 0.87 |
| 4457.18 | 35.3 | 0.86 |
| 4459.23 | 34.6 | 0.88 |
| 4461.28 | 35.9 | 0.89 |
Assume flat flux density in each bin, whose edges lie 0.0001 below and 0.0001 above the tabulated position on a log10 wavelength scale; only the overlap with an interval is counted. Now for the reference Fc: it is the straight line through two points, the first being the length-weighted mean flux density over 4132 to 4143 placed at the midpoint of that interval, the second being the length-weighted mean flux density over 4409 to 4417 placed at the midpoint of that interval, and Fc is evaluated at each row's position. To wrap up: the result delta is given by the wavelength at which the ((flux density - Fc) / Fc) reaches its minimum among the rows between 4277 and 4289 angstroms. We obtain 4288.05 angstroms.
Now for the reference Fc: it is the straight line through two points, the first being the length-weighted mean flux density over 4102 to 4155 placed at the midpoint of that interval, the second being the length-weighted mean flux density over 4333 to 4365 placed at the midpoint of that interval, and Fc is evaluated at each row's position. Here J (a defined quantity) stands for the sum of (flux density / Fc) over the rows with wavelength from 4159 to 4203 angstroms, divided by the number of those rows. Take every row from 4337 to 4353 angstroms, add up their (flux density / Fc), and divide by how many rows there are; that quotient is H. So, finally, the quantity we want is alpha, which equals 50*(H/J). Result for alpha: 45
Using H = 0.92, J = 1.03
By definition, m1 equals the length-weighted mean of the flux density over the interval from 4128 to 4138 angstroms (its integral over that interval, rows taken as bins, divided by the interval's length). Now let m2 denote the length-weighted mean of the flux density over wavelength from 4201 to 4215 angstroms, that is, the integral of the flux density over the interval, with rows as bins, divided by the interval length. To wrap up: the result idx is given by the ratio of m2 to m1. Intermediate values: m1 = 35.9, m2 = 35.2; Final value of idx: 0.98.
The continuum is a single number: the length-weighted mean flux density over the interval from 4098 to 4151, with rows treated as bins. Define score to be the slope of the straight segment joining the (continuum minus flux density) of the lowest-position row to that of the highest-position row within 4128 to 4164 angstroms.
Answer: -0.10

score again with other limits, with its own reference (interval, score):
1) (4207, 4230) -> -0.12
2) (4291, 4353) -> 0.08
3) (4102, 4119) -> -1.04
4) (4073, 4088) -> -0.31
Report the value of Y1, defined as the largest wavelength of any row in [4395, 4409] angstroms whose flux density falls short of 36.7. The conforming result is 4408.18 angstroms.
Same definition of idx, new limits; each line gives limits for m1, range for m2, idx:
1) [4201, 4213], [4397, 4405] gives 0.98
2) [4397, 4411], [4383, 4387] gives 0.88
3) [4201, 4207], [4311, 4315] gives 0.85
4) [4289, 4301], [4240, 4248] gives 1.20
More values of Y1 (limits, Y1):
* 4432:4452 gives 4451.02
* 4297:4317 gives 4313.80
